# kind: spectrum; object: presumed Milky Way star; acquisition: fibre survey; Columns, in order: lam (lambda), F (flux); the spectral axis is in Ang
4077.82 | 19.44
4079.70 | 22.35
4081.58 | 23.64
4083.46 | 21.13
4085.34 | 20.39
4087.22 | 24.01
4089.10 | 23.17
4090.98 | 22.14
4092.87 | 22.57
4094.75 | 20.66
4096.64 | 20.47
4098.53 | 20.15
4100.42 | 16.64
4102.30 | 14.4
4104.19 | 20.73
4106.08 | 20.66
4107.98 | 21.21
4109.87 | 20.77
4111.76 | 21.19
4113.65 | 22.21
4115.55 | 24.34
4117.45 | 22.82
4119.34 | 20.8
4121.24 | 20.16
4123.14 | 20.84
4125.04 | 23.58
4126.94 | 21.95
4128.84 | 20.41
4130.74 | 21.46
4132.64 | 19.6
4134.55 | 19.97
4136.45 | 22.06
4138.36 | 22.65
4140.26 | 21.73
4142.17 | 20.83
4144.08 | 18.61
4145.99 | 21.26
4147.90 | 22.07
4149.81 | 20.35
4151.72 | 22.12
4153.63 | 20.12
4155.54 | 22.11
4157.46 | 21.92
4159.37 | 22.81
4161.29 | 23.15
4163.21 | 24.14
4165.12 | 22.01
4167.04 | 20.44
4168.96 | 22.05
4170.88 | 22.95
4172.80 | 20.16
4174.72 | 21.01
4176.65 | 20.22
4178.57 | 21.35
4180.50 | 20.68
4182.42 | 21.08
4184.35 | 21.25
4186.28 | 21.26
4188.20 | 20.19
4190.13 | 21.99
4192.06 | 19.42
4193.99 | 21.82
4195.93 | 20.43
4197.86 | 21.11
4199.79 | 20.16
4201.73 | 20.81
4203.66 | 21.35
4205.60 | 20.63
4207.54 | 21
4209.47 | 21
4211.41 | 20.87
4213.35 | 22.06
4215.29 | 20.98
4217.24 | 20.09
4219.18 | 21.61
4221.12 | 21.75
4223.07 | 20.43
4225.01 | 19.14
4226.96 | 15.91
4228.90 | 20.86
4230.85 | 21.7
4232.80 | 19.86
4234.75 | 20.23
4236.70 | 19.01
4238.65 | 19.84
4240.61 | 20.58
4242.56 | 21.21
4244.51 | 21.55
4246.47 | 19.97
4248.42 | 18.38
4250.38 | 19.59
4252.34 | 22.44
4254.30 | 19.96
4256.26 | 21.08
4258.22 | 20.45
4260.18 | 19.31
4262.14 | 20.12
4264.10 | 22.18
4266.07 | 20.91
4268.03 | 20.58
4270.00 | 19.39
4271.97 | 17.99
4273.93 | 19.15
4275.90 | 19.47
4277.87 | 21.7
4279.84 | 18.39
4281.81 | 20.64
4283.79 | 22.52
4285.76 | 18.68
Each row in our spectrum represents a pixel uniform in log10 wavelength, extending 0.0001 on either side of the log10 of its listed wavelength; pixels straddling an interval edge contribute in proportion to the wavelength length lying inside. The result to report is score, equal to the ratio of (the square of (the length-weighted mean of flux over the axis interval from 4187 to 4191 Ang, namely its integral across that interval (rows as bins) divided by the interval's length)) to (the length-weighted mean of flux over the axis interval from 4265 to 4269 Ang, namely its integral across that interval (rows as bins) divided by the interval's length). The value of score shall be 21.5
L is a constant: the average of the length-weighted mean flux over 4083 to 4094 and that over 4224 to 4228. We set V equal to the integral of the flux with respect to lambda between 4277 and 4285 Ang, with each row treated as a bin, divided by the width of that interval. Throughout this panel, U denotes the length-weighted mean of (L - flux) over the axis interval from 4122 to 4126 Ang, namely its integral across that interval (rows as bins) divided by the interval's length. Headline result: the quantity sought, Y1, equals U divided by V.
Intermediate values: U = -2.1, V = 20.7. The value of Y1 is -0.10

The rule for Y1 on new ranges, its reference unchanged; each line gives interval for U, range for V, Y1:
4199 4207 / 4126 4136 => -0.04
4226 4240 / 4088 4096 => 0.01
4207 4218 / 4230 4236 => -0.05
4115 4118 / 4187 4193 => -0.18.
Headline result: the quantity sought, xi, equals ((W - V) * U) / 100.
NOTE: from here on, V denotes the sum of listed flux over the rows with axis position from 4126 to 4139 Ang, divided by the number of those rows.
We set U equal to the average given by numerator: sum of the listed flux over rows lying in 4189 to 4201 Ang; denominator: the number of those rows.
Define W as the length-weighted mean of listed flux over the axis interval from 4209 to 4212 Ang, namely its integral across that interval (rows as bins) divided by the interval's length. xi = -0.05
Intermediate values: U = 20.8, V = 21.2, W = 20.9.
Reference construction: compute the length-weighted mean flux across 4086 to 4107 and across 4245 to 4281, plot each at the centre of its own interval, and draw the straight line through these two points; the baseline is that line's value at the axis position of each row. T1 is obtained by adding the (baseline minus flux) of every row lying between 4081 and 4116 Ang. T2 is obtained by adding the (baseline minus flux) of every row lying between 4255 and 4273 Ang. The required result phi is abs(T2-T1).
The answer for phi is 10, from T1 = -11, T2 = -1.3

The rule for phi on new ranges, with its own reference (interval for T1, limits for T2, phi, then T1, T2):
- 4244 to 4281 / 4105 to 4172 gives 40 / -1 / -41.2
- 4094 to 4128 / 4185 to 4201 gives 1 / -5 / -4.3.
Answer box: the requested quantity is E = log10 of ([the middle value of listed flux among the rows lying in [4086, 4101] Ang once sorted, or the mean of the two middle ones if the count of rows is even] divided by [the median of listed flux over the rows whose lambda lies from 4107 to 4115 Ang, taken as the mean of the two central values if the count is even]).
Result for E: 0.004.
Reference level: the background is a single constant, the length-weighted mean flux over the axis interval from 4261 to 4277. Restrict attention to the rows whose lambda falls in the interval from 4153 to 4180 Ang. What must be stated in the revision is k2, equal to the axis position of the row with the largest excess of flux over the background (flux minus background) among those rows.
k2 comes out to 4163.21 Ang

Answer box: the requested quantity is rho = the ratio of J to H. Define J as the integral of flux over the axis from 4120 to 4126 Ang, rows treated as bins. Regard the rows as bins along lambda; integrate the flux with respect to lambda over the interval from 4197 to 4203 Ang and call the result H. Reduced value 1.04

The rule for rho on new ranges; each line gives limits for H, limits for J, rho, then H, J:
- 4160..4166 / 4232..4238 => 0.85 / 139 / 118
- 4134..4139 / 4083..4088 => 1.01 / 108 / 109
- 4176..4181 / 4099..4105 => 1.01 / 104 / 105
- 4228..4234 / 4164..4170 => 1.04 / 125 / 130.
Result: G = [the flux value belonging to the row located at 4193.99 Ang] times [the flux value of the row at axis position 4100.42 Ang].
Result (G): 363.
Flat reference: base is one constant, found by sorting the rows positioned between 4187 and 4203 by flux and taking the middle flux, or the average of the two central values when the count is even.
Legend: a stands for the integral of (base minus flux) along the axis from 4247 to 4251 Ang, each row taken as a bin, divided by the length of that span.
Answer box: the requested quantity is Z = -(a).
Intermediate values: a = 1.6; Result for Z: -1.6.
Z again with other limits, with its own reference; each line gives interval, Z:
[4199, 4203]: -0.1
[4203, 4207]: 0.3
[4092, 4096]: 0.9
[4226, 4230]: -2.1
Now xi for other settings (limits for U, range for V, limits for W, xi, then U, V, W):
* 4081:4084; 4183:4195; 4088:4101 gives 0.00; 22.4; 21.0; 21.0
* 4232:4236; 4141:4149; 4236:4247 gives -0.06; 20.0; 20.7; 20.4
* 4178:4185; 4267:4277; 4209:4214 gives 0.42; 21.1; 19.3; 21.3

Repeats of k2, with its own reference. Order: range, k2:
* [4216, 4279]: 4252.34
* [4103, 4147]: 4115.55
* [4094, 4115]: 4113.65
